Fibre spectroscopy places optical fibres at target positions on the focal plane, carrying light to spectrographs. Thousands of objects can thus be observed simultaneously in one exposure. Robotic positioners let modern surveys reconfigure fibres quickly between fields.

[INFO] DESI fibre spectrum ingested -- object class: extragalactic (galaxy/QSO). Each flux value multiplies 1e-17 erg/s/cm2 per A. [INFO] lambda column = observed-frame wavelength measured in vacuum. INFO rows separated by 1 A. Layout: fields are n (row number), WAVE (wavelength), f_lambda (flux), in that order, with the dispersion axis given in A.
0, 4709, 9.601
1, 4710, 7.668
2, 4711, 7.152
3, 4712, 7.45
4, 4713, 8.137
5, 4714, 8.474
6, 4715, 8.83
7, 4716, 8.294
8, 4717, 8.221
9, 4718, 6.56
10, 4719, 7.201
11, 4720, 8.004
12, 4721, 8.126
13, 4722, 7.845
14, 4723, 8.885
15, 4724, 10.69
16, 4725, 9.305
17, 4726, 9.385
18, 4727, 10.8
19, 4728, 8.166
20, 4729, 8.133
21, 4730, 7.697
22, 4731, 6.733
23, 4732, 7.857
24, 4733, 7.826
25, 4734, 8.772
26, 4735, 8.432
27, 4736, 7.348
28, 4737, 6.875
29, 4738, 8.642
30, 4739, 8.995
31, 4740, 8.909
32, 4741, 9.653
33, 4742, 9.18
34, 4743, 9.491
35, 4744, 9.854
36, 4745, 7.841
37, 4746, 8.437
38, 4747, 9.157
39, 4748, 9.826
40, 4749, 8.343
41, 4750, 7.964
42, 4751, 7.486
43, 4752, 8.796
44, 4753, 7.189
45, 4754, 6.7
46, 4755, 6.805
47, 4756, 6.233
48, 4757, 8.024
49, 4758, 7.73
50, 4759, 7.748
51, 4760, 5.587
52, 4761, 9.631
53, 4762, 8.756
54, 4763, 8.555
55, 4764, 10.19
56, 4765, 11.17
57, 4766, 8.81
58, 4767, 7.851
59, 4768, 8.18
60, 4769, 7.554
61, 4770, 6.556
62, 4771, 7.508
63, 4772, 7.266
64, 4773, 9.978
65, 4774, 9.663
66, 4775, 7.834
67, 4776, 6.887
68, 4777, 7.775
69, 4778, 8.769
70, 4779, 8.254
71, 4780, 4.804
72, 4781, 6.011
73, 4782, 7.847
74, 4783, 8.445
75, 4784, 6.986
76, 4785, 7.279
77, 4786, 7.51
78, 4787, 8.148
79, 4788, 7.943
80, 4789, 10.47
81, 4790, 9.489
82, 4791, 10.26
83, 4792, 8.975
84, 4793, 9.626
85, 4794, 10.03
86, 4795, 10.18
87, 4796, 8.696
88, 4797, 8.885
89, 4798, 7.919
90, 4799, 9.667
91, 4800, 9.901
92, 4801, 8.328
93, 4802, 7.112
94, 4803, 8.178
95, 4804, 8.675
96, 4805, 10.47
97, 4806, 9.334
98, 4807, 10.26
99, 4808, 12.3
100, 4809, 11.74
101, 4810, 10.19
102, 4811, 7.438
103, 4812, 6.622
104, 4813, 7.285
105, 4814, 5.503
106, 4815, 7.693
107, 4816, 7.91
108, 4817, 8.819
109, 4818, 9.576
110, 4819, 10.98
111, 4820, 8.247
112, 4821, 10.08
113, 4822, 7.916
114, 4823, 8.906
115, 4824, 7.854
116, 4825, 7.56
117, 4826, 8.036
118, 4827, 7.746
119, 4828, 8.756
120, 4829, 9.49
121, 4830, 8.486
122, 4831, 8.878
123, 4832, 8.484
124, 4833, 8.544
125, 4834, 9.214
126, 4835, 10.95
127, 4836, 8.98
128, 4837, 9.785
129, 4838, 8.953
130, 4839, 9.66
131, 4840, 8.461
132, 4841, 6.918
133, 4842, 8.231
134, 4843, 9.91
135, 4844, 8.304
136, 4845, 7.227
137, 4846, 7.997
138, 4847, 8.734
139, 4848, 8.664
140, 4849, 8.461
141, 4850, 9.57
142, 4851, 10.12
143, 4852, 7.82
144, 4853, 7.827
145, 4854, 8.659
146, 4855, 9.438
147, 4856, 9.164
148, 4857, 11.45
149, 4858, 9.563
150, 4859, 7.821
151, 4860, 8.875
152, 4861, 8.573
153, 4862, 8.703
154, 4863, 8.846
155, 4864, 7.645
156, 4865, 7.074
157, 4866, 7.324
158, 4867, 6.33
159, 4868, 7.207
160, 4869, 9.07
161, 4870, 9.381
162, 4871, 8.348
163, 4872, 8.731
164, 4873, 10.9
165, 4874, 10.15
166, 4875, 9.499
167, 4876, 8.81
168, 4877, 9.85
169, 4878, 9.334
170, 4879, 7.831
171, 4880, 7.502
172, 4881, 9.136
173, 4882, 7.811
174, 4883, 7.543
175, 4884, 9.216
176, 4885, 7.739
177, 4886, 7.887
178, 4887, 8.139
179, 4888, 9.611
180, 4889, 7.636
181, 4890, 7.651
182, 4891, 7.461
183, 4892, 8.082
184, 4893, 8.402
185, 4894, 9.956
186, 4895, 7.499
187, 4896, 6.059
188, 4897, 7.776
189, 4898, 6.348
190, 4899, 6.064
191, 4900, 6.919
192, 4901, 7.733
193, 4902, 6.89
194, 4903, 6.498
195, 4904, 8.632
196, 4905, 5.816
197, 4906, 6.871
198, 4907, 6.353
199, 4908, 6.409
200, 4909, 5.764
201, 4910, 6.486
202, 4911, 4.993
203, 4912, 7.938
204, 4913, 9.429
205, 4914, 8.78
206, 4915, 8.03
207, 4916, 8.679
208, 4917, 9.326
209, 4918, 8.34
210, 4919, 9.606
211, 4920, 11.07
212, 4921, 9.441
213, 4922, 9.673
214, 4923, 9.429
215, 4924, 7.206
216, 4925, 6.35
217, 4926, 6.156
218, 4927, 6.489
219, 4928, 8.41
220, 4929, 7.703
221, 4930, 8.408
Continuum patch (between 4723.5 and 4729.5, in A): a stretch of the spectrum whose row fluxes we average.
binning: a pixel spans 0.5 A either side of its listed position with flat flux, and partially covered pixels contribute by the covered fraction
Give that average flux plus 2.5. 11.9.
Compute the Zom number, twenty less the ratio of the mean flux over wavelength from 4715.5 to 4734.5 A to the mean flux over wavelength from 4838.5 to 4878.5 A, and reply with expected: 19.0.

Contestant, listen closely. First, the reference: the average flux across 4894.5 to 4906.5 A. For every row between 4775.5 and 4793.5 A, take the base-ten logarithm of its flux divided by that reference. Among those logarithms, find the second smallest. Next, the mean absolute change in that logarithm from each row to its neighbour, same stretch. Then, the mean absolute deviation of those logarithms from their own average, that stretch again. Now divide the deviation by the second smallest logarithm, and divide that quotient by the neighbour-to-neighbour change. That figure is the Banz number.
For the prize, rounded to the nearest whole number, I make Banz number -16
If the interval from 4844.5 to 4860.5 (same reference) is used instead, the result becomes 16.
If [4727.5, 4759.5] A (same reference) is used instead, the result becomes -75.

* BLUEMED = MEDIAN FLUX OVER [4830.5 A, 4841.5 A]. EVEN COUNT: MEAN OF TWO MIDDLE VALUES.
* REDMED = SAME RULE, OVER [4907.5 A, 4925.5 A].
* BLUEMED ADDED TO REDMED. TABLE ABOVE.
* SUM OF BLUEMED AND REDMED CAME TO 17.5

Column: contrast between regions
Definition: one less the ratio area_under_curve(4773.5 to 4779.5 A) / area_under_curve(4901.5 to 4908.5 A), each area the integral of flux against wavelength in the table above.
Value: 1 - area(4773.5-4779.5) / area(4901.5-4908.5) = -0.04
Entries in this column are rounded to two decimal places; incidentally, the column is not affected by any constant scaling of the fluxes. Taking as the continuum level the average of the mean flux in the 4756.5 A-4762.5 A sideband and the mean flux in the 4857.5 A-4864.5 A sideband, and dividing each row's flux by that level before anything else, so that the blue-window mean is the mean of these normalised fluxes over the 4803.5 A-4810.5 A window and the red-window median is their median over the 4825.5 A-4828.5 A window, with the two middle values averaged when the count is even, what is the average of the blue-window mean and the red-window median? 1.12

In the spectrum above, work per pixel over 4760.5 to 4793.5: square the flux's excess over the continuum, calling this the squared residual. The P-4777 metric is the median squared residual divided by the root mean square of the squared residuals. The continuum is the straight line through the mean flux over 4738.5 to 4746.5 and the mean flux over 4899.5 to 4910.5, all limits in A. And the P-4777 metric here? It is 0.3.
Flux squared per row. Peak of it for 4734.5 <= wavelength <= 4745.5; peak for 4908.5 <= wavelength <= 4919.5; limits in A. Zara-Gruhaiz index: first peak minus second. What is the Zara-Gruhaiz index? 5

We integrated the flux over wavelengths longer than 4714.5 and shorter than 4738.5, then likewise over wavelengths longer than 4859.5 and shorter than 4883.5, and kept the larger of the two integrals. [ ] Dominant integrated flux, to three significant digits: 204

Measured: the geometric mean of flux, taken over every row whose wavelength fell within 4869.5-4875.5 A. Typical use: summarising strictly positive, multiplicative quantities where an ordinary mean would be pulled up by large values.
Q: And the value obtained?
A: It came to 9.46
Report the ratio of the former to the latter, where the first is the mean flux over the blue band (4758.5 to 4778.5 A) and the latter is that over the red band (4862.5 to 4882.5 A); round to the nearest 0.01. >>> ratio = 0.97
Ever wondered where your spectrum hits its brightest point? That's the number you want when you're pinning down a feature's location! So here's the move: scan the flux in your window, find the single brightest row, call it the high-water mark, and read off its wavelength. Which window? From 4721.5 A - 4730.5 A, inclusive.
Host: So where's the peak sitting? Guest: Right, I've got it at 4727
